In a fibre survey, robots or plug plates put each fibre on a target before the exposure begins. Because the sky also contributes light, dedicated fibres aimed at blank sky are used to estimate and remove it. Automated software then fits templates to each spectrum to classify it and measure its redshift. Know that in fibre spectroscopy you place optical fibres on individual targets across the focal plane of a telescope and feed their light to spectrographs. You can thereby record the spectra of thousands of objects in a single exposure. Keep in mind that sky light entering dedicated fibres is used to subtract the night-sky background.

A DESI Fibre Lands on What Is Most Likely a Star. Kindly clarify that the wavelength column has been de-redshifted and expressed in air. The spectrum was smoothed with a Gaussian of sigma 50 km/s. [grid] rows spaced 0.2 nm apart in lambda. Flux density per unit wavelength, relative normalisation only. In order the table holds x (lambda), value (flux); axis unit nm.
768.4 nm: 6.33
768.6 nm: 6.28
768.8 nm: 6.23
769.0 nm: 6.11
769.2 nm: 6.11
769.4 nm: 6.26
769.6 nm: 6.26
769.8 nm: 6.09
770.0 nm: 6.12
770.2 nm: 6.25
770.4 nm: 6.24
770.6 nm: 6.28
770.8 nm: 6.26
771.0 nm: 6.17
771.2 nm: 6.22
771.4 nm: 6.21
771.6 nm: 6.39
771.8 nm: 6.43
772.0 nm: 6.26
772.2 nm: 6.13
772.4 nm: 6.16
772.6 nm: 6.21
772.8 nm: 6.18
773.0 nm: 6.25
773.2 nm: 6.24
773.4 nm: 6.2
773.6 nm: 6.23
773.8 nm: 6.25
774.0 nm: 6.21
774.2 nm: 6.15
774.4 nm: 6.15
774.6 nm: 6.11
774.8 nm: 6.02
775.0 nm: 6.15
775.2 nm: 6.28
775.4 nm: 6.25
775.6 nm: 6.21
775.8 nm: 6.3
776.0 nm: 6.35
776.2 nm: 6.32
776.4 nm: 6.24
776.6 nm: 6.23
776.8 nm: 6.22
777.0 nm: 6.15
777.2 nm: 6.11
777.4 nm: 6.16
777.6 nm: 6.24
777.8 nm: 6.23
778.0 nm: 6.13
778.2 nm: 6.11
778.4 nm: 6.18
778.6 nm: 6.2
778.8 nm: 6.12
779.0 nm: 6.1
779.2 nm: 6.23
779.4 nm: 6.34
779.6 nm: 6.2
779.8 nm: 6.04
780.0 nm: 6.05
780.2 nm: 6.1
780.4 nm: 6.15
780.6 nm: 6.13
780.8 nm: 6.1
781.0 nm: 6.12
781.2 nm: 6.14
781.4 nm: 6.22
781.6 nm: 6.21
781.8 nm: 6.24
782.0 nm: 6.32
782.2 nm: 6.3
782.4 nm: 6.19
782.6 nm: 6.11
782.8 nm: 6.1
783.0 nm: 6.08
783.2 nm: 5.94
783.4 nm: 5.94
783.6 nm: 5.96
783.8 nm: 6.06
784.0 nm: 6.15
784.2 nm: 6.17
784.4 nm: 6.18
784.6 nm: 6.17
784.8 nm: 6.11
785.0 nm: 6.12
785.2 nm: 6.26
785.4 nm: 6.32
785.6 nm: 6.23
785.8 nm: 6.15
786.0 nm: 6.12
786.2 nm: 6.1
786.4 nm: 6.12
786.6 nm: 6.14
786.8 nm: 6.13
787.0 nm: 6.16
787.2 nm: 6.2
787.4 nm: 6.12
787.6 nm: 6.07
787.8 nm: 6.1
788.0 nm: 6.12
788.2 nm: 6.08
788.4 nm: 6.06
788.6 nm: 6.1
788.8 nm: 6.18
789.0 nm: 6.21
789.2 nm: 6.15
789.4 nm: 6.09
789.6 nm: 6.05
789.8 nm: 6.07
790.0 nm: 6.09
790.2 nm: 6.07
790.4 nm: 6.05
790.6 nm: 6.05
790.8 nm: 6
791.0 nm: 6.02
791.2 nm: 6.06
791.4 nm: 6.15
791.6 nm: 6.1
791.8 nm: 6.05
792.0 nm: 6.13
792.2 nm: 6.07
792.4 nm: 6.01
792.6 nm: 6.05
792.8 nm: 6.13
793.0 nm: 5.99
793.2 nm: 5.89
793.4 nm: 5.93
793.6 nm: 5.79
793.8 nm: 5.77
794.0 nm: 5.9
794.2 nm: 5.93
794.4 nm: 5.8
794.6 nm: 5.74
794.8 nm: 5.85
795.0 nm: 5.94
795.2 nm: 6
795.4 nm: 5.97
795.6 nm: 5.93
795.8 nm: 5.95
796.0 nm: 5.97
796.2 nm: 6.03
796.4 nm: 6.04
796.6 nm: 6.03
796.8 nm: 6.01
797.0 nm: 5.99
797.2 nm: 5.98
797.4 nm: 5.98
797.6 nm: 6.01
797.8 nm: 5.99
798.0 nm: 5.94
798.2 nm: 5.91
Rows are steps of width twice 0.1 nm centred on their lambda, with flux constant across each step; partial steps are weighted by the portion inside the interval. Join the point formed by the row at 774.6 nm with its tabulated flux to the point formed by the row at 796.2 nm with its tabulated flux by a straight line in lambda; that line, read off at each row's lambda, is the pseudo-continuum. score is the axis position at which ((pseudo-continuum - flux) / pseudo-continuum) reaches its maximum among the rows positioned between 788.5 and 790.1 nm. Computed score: 789.6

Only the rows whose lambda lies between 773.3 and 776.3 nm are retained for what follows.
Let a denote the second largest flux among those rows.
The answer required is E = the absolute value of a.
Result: 6.32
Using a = 6.32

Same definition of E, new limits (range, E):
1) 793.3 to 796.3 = 6.00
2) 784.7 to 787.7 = 6.26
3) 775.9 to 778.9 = 6.32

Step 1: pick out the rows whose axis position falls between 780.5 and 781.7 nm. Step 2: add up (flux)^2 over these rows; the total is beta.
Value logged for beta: 227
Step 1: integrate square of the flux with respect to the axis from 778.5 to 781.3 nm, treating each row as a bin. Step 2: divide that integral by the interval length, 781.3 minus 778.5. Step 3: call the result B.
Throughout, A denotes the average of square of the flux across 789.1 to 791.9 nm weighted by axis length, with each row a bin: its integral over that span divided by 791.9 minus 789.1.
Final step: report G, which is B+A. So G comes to 75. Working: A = 36.9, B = 37.8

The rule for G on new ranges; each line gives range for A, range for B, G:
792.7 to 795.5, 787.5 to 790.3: 72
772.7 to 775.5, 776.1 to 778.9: 77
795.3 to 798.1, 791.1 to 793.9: 72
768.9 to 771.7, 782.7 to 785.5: 76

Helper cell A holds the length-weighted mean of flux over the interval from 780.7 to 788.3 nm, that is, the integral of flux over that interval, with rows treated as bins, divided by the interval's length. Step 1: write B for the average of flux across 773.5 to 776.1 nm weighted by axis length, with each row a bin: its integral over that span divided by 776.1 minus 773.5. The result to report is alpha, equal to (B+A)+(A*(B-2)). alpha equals 38.2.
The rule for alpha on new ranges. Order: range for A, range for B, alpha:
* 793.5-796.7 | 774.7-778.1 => 37.0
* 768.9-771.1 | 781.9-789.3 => 38.0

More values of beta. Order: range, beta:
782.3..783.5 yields 220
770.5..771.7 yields 235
